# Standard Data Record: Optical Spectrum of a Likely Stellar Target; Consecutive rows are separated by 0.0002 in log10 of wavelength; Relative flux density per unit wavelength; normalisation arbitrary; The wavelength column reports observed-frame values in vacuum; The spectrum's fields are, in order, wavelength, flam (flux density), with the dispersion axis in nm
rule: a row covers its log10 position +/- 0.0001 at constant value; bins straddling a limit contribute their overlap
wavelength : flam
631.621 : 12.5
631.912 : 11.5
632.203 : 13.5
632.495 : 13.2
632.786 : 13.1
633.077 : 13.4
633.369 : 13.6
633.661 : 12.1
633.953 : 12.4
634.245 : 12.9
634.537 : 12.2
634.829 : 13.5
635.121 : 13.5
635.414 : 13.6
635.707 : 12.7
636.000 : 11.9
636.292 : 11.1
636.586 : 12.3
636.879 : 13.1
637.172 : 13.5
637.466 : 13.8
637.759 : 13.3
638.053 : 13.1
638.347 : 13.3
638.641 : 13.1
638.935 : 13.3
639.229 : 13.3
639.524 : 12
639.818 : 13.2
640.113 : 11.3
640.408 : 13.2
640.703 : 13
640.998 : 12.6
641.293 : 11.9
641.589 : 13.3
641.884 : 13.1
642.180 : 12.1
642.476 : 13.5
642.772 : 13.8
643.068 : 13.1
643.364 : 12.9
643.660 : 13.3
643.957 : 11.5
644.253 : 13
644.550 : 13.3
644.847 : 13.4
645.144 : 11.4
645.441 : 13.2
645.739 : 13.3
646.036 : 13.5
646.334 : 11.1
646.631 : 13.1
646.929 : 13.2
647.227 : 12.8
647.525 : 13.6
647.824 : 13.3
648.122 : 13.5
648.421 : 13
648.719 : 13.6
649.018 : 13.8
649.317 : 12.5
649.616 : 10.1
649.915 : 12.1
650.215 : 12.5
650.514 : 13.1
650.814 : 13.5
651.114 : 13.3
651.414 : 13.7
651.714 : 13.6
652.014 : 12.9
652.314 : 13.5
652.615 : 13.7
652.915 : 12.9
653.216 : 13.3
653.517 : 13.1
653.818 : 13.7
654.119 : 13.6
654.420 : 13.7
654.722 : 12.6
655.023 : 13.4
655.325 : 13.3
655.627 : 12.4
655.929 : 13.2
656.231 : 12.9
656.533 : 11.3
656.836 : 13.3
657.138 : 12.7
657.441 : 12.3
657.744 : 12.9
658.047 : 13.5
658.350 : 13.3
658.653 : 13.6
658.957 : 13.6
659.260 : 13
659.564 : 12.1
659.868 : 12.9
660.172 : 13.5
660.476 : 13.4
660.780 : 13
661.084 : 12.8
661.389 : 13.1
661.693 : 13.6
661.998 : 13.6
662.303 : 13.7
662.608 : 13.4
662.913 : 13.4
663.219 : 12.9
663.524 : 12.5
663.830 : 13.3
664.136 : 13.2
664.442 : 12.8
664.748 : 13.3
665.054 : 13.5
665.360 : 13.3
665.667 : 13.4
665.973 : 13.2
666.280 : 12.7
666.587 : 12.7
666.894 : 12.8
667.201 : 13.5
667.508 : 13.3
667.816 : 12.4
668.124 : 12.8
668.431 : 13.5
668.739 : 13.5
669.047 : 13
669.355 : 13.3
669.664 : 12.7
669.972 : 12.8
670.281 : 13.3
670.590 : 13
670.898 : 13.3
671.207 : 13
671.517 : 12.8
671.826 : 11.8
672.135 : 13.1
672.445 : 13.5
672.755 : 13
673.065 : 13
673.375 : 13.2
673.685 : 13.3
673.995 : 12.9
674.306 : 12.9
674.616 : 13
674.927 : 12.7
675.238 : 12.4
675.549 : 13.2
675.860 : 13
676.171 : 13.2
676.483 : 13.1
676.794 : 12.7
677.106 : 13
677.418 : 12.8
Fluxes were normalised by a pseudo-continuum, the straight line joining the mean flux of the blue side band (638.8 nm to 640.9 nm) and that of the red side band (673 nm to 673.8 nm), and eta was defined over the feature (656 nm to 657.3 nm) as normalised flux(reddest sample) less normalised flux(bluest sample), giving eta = -0.016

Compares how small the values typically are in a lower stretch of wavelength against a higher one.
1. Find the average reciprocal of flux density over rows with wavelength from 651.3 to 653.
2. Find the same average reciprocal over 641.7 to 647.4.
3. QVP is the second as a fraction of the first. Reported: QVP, 1.043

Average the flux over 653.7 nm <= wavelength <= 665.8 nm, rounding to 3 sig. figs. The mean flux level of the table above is 13.1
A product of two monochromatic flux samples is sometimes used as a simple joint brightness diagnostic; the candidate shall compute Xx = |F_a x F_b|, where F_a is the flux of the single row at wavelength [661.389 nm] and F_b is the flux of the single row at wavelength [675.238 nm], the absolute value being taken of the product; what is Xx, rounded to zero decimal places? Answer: 162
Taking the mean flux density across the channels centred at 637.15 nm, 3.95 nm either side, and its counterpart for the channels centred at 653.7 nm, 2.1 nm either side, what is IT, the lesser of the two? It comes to 12.85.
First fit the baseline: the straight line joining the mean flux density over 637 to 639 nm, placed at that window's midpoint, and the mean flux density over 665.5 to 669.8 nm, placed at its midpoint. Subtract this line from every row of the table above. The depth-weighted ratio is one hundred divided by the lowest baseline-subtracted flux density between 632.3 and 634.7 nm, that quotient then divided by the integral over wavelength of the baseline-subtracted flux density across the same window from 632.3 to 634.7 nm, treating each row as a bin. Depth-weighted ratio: 64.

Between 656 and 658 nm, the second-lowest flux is 12.3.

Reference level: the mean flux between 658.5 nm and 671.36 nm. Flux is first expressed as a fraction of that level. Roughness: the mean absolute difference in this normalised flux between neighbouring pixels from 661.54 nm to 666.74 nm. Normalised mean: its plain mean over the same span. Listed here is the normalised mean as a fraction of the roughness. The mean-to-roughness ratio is 49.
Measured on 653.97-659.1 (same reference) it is 20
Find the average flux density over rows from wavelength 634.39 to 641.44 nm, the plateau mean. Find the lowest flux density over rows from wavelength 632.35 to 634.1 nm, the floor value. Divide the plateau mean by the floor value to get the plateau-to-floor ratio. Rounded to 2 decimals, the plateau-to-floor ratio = 1.06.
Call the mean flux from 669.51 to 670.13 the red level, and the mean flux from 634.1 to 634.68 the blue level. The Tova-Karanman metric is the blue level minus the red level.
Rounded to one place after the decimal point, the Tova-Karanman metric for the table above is -0.2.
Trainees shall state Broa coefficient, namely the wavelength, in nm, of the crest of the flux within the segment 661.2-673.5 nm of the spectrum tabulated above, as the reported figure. 662.303 nm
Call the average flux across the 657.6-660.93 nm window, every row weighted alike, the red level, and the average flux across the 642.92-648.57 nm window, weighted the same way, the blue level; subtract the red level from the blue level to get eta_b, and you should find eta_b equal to -0.243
